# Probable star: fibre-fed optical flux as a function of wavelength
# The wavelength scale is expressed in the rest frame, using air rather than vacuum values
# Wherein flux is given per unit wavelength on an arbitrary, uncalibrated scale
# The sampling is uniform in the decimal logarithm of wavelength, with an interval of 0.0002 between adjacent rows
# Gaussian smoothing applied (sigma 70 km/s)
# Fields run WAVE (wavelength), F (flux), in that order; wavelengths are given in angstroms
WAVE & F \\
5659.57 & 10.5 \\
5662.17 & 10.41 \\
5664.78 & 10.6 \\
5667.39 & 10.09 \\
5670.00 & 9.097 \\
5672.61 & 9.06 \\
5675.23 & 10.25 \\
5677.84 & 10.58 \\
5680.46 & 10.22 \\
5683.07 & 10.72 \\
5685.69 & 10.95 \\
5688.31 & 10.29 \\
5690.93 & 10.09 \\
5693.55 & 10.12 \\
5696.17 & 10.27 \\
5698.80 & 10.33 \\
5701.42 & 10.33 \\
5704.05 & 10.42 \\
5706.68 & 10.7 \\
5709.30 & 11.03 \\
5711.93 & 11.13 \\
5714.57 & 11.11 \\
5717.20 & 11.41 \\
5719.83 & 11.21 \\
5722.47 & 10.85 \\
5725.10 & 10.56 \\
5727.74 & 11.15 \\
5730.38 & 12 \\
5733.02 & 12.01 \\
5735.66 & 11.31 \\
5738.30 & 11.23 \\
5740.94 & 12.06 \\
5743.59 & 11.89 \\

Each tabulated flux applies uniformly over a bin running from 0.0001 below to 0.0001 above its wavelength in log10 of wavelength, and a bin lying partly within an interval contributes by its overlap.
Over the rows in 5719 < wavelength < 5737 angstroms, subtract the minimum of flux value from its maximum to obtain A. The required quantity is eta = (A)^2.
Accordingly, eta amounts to 2.1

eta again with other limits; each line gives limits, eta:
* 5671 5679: 2.3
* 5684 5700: 0.7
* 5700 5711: 0.5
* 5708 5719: 0.1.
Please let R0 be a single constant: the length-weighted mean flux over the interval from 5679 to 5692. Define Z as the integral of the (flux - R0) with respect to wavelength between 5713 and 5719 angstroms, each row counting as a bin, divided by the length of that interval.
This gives 0.79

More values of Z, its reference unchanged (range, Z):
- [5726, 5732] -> 1.06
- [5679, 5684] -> -0.01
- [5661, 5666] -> 0.04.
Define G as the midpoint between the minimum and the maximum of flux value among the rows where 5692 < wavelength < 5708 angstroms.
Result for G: 10.4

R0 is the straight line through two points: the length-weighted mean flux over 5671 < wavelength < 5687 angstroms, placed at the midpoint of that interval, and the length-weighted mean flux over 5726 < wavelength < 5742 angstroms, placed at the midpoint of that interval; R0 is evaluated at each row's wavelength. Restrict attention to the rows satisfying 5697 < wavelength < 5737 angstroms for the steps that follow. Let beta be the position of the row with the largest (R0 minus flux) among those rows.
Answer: 5725.10 angstroms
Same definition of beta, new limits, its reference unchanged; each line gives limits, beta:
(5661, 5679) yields 5672.61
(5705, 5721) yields 5706.68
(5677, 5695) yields 5693.55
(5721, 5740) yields 5725.10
